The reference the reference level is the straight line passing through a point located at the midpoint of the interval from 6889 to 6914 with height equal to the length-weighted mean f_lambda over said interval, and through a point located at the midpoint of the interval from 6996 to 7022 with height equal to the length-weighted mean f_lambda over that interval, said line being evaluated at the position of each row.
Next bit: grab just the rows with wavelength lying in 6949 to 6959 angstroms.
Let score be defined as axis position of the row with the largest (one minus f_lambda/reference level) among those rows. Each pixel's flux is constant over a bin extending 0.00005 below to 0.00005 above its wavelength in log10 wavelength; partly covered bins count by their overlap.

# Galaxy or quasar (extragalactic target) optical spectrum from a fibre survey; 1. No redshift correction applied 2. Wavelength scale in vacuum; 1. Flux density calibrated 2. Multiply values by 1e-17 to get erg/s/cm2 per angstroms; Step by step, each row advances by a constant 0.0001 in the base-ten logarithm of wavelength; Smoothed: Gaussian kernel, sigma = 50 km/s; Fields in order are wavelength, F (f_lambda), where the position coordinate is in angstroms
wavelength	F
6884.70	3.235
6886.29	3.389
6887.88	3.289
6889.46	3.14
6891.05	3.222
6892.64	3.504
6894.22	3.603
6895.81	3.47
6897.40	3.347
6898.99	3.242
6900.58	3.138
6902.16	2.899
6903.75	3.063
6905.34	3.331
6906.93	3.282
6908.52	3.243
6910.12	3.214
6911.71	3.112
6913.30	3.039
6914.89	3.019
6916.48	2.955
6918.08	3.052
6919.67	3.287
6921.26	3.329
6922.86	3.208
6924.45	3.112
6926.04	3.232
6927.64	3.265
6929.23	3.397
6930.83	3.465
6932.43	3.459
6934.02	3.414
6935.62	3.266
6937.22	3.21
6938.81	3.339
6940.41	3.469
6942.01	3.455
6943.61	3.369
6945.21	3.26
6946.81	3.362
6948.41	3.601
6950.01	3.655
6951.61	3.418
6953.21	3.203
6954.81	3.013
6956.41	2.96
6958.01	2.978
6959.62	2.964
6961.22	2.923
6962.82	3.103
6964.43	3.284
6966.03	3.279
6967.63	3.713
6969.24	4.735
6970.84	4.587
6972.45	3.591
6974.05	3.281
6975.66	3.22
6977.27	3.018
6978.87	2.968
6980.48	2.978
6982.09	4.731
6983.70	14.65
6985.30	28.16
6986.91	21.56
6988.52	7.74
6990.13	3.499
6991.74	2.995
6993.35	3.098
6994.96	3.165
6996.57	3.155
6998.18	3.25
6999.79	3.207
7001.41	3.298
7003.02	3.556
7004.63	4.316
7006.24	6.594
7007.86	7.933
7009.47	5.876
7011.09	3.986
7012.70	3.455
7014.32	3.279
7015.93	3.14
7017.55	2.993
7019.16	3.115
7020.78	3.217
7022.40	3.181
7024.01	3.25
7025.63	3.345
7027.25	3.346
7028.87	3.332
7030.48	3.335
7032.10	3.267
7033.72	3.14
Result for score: 6956.41 angstroms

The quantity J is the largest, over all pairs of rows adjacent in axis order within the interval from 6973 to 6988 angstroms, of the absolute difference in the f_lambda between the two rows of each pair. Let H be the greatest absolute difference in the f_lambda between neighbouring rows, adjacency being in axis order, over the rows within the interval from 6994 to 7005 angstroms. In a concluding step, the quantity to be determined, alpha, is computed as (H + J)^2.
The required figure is 204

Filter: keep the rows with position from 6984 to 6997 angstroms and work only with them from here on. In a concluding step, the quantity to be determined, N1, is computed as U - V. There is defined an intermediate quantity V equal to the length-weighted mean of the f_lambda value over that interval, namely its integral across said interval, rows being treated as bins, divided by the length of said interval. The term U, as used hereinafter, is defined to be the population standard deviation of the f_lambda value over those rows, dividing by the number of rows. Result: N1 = -0.2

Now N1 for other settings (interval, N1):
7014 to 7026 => -3.1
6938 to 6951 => -3.3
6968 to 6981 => -2.9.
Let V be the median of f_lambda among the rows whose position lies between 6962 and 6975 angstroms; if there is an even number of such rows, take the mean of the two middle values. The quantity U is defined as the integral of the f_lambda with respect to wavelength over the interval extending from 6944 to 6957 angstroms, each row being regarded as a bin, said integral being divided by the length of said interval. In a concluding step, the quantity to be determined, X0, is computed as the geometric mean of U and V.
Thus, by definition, 3.38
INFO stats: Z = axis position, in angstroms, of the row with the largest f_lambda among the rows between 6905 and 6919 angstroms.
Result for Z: 6905.34 angstroms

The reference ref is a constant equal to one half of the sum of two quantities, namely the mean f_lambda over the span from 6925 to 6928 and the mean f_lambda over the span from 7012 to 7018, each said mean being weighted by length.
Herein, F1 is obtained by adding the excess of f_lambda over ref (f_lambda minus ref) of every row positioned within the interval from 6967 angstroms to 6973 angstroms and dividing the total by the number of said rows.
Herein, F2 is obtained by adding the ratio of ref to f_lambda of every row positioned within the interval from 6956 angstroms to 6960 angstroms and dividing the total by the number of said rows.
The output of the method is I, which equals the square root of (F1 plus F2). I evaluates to 1.42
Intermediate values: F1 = 0.93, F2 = 1.09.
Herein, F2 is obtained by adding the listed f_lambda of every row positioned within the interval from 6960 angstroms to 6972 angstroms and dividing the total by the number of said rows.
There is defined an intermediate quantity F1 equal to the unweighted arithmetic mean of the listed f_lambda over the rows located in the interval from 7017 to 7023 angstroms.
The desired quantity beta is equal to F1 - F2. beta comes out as -0.5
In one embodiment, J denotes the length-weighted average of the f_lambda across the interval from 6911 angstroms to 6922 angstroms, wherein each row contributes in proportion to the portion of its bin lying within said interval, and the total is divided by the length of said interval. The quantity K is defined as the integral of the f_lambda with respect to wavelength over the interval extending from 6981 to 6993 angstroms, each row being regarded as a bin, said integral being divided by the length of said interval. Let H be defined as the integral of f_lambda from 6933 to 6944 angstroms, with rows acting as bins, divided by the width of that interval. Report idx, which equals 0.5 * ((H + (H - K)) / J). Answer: -0.74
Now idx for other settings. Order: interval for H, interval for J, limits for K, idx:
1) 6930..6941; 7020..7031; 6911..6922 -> 0.55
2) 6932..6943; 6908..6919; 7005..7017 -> 0.31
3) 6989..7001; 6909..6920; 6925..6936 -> 0.53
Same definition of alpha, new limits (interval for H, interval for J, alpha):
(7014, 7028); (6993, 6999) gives 0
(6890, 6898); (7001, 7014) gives 7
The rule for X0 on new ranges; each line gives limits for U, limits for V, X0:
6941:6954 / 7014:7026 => 3.31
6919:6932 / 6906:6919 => 3.18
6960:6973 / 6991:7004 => 3.40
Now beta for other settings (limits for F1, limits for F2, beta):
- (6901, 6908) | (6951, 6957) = 0.0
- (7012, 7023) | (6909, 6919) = 0.1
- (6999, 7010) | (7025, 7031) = 1.6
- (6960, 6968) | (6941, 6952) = -0.2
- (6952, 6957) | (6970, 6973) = -1.0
